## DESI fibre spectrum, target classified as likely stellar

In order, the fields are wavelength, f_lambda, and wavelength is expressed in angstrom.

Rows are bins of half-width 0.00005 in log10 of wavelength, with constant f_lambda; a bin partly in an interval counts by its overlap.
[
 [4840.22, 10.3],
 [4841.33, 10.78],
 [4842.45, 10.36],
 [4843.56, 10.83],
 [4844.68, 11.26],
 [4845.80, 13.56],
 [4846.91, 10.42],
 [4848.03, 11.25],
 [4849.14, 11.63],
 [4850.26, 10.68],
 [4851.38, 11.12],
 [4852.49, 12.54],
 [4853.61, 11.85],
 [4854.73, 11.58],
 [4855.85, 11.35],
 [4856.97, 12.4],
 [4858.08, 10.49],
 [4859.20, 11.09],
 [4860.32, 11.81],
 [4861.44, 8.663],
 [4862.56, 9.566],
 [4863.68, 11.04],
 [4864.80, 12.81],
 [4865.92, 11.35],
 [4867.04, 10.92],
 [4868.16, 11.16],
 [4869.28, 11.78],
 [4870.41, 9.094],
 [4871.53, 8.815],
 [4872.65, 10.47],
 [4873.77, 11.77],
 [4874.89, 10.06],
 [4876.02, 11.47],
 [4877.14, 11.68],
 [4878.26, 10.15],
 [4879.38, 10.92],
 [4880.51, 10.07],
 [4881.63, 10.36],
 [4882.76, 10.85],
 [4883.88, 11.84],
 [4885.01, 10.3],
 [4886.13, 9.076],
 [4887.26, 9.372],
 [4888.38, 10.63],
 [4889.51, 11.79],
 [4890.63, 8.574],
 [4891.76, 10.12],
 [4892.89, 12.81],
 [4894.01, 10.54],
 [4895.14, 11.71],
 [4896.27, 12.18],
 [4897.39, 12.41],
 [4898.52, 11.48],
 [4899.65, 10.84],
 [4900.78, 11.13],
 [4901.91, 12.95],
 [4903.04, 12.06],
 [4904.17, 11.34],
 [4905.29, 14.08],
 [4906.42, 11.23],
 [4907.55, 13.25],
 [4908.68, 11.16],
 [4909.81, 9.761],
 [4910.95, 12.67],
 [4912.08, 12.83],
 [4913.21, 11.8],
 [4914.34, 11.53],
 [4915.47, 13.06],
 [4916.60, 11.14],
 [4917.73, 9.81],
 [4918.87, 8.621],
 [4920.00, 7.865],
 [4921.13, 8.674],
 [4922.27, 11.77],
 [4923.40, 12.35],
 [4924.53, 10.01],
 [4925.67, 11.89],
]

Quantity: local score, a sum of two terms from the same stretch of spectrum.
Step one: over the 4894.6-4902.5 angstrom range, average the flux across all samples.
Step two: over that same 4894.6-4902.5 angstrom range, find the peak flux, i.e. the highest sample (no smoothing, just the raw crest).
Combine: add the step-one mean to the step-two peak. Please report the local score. 24.8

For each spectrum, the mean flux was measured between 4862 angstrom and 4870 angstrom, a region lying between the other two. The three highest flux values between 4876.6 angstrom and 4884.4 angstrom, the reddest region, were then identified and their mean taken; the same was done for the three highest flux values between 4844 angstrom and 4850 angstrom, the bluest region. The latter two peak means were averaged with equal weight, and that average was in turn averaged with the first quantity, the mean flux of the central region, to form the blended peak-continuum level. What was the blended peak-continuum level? 11.5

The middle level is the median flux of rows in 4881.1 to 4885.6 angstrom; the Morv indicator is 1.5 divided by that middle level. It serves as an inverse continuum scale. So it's 0.141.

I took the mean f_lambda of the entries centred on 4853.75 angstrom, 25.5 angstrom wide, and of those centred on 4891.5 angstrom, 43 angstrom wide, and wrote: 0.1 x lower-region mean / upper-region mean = 0.101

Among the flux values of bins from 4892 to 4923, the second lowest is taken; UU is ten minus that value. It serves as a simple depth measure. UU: 1.4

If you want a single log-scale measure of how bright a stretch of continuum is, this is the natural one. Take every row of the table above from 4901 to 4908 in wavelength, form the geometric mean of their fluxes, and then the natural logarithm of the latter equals 2.52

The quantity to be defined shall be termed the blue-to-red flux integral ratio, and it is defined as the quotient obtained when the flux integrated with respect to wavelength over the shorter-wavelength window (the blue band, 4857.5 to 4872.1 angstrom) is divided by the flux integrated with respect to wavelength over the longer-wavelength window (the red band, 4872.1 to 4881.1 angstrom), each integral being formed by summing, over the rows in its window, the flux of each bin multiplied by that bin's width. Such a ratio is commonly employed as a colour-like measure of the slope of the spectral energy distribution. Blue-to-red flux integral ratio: 1.6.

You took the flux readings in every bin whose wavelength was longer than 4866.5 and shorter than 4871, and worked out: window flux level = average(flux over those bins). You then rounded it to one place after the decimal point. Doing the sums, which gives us 10.7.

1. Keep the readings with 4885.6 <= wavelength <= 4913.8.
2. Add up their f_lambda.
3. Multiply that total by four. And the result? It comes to 1143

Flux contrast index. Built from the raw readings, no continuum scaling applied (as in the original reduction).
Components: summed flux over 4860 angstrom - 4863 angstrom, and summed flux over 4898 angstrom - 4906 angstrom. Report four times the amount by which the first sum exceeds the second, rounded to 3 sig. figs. -215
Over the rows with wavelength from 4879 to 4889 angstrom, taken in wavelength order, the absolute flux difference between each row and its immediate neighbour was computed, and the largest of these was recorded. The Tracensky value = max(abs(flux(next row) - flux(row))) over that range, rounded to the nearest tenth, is 1.5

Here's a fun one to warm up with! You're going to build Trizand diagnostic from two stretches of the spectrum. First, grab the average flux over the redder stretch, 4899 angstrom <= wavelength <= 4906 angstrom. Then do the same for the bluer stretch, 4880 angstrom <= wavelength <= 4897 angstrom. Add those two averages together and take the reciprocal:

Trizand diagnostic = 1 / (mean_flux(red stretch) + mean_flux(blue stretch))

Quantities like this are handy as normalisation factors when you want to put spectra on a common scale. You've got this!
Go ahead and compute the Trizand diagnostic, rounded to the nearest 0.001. 0.044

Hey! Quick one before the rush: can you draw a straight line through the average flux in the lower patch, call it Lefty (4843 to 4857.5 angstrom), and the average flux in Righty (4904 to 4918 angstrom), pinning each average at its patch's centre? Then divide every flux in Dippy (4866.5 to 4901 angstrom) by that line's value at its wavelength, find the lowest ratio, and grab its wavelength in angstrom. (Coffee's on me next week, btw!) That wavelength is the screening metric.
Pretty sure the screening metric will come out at 4890.63 angstrom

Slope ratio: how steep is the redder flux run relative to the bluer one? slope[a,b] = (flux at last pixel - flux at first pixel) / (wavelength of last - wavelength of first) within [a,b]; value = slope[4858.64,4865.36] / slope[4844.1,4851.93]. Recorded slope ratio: -15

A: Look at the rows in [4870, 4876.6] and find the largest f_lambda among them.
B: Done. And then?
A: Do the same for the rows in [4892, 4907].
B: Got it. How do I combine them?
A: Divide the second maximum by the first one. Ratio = 1.20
